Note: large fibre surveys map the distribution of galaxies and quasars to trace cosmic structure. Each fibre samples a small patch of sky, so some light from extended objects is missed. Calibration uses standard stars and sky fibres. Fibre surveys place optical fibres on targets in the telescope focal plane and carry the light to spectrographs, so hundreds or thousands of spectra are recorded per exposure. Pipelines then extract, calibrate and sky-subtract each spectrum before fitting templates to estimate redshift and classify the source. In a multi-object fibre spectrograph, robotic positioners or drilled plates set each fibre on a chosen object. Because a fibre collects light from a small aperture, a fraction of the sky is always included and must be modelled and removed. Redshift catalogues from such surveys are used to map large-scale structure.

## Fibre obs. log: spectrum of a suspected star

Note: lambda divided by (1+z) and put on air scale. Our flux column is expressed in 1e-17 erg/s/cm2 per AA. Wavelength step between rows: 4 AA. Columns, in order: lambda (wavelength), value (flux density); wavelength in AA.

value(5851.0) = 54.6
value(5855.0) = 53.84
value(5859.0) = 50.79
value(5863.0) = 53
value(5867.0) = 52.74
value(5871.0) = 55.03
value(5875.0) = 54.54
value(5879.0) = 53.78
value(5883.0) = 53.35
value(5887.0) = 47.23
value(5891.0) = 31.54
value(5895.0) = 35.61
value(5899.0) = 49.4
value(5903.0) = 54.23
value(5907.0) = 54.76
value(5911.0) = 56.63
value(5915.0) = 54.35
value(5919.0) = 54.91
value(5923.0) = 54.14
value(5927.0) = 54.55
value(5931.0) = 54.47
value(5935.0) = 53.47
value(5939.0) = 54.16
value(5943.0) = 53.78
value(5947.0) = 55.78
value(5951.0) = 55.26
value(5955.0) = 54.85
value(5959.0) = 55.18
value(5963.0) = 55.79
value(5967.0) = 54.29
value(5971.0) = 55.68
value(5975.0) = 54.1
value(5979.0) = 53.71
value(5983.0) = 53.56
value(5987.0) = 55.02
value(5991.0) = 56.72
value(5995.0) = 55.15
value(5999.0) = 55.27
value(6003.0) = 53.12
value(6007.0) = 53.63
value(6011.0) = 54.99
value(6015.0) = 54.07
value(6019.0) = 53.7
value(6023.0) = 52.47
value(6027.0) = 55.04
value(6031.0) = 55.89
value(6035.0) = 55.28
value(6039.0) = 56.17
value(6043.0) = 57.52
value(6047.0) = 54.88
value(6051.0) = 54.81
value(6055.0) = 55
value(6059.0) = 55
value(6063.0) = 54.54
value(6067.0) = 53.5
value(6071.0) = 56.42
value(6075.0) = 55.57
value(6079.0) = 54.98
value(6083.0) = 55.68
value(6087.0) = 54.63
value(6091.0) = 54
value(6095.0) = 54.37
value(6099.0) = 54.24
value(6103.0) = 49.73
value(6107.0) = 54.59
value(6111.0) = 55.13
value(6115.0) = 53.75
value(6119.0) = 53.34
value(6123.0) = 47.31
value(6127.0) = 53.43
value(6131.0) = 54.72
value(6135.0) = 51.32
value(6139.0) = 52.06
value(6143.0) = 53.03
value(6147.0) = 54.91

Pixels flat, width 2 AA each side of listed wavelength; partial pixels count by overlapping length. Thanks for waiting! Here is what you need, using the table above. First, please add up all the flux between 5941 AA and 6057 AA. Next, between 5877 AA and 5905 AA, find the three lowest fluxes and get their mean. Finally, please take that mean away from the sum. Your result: 1553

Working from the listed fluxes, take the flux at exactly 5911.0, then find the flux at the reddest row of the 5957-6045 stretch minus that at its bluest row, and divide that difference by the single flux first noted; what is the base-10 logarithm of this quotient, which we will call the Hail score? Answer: -1.38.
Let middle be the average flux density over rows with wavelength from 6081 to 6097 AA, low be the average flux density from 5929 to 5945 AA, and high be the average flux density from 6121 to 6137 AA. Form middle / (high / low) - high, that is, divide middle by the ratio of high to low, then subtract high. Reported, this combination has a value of 5.4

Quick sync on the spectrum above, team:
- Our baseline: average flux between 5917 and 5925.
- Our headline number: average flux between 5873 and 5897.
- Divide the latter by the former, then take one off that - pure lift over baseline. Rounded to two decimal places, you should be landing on -0.16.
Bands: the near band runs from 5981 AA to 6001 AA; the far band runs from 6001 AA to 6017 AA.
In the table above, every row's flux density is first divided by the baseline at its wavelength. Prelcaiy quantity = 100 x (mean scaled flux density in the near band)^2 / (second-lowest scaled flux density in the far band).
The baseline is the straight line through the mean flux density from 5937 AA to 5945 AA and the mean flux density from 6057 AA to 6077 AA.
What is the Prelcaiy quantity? 105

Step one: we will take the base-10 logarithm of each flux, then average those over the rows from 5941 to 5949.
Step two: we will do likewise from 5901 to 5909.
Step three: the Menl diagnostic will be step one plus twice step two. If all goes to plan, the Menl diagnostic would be 5.21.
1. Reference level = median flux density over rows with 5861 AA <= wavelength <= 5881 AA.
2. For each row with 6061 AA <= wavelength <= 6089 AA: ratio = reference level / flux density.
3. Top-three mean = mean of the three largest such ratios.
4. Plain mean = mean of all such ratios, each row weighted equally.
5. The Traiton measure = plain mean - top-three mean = -0.015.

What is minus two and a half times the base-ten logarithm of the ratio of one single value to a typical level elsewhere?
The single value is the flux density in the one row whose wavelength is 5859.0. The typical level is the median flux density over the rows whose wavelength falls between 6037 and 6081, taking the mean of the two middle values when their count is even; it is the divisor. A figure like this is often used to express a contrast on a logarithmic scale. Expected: 0.09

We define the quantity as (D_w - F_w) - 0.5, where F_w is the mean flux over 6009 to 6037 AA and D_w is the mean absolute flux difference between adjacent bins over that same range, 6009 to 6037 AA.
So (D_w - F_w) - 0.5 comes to -53.9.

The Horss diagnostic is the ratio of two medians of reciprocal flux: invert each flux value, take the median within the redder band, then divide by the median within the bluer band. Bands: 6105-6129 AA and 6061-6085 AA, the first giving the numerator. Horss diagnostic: 1.03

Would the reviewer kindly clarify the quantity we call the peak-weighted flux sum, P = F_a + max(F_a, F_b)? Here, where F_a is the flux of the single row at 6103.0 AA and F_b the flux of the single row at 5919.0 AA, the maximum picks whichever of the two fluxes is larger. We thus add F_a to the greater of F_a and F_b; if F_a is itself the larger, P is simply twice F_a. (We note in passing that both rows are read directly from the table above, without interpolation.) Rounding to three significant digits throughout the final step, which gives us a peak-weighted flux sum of 105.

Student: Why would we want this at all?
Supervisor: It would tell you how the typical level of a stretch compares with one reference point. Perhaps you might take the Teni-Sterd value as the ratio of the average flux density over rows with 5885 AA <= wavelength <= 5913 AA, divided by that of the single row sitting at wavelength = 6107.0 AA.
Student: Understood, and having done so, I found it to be 0.86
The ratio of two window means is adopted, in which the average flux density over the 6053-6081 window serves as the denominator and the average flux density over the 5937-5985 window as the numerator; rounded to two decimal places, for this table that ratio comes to 0.99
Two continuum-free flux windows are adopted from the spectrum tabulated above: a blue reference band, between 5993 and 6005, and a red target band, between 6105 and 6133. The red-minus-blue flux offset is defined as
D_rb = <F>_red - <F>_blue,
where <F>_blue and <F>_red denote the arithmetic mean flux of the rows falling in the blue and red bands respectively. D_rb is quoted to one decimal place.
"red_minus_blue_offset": -1.3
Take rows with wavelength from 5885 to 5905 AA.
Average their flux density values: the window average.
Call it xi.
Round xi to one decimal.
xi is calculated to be 43.6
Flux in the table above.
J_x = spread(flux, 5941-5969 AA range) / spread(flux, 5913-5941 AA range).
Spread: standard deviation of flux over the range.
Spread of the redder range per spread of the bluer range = 1.7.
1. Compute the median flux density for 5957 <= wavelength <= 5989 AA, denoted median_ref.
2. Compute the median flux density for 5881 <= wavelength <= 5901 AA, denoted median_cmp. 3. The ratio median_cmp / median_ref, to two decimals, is 0.86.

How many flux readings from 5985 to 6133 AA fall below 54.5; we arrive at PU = 14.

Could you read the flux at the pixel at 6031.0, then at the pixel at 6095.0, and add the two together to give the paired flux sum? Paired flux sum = 110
